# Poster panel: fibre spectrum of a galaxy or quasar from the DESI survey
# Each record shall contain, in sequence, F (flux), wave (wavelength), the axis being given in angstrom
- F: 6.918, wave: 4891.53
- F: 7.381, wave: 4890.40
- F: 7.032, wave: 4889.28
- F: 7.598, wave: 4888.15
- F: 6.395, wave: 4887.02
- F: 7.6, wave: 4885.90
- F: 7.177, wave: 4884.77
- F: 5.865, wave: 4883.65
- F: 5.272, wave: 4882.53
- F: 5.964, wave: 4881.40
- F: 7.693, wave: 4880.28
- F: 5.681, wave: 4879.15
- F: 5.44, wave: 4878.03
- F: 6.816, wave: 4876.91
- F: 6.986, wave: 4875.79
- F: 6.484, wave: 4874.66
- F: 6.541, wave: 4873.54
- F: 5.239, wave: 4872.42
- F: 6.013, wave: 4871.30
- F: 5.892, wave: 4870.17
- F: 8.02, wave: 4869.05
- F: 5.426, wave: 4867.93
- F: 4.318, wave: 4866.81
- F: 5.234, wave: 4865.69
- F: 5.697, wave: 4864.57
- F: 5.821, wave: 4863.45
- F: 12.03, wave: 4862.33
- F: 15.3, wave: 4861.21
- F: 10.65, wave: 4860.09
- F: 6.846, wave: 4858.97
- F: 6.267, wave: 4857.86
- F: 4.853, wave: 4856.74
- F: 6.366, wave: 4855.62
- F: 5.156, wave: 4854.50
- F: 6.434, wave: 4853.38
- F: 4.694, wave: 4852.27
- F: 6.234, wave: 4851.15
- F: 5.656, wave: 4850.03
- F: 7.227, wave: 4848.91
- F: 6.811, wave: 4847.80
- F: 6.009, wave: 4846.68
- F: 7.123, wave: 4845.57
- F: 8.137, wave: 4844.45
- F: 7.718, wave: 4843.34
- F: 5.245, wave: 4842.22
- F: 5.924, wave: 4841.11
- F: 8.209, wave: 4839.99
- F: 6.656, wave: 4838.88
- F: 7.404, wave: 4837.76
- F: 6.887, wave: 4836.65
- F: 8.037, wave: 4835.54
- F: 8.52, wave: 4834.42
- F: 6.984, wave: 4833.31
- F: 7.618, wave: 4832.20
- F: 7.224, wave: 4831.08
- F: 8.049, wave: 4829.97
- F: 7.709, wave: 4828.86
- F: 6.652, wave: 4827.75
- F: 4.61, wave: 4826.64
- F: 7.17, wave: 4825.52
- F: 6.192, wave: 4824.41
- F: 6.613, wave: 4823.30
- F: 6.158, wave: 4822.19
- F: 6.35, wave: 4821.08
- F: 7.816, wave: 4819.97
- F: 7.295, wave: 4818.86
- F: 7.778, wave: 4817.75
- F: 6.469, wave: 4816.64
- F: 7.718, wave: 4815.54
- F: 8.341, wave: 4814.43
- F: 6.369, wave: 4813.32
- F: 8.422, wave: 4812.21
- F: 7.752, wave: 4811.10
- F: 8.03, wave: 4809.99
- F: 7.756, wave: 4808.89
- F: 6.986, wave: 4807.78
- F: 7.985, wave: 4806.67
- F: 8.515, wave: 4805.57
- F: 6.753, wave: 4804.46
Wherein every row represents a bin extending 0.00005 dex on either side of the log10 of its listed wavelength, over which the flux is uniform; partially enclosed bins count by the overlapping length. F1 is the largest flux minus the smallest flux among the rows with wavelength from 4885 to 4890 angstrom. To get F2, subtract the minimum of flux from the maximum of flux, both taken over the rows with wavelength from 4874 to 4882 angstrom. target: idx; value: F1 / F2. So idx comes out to 0.53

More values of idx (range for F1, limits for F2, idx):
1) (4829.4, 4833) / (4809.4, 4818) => 0.40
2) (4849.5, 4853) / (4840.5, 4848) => 0.53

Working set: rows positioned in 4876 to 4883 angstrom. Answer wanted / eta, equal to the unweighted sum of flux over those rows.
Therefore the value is 37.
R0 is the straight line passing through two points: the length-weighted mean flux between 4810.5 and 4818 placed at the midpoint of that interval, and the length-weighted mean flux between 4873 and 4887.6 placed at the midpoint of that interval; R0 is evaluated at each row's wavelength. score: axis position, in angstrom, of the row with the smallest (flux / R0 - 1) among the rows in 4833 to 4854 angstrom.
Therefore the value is 4852.27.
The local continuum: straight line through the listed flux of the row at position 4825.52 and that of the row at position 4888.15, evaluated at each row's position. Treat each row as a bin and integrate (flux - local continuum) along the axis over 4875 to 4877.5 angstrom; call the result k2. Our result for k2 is -2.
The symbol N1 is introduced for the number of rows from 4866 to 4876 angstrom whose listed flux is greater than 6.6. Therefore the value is 2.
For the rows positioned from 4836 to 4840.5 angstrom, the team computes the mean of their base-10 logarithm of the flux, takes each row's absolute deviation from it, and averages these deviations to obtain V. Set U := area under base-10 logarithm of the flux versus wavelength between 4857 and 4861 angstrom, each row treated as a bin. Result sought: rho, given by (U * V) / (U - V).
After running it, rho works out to 0.031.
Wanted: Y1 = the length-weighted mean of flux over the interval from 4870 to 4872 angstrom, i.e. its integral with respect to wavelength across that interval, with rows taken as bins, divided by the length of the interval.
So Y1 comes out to 5.9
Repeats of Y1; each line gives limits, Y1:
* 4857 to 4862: 9.6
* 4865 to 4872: 5.8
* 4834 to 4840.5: 7.6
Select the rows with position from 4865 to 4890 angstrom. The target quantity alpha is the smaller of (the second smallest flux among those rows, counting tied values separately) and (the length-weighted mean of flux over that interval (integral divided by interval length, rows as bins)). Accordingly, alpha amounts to 5.23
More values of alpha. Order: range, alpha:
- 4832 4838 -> 6.98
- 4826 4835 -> 6.65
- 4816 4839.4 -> 6.16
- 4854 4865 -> 5.16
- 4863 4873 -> 5.23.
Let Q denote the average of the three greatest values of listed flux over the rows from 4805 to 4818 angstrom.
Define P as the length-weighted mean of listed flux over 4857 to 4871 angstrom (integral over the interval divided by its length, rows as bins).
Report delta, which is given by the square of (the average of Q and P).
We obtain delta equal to 64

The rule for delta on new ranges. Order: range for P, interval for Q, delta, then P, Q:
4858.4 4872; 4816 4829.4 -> 59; 7.6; 7.8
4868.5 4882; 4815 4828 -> 50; 6.4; 7.8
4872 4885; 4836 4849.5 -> 51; 6.3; 8.0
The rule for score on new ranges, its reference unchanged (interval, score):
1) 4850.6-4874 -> 4866.81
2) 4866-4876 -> 4866.81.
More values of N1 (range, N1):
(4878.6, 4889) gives 4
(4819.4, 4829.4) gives 5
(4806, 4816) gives 8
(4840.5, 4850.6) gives 5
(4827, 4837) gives 9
